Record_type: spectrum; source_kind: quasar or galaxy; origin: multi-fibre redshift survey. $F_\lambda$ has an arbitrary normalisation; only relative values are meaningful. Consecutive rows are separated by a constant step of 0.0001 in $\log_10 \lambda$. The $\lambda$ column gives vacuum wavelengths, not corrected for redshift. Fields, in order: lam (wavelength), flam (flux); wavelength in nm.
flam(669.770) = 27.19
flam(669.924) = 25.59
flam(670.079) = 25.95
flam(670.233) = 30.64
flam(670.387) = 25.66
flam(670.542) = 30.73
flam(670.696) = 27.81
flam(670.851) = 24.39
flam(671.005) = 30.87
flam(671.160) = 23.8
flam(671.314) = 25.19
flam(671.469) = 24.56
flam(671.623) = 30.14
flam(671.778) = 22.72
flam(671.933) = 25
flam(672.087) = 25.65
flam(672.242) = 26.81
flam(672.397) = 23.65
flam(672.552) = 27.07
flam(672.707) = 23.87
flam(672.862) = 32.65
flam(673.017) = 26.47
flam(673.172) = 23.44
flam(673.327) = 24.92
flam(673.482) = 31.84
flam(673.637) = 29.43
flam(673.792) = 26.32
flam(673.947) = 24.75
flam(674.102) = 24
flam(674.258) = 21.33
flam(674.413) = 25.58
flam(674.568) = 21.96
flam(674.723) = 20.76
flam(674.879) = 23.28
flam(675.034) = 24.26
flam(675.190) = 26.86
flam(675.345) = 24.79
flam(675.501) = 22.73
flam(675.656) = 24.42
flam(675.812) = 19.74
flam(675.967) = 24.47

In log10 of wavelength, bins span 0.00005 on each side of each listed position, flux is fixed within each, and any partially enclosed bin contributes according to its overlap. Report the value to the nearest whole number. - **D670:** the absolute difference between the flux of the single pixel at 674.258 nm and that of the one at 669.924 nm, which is 4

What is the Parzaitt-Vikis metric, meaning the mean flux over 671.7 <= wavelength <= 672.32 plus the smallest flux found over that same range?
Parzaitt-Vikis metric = 47.8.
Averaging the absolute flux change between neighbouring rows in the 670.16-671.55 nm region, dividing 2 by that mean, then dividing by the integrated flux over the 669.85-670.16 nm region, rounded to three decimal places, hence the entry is 0.063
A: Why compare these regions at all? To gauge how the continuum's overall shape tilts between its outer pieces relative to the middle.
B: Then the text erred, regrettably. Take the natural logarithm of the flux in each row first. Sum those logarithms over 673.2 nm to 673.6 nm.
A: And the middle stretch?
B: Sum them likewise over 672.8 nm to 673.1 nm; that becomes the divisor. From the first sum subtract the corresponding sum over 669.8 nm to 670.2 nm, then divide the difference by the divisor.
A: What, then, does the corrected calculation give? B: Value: 0.026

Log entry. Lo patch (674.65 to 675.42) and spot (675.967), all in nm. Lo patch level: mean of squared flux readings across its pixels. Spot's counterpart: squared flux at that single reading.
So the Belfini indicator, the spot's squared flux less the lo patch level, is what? 19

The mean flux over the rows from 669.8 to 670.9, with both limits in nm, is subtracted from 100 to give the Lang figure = 72.7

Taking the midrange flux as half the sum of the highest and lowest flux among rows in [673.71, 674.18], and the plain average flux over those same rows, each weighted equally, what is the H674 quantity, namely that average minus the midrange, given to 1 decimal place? -0.1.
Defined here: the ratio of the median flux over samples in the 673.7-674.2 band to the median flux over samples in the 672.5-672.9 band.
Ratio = 0.91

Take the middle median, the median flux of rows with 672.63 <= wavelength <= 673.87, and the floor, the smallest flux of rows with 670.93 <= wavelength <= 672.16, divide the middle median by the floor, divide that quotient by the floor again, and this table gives 0.051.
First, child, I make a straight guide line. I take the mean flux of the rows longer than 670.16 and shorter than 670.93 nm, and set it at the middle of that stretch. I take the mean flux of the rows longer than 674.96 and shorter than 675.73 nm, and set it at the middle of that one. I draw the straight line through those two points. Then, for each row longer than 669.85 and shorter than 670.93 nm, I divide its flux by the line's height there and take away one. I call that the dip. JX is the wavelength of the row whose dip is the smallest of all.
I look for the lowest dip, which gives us 670.851 nm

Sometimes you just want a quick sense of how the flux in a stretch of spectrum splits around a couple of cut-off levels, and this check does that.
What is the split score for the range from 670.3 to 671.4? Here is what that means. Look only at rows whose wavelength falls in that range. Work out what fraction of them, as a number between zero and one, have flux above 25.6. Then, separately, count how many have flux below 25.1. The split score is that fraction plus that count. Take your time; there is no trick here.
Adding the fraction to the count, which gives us 2.6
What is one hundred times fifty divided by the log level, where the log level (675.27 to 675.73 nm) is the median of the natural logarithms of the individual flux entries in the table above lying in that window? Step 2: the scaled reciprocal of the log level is 1565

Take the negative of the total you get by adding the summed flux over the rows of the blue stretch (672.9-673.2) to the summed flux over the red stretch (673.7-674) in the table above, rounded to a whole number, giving -101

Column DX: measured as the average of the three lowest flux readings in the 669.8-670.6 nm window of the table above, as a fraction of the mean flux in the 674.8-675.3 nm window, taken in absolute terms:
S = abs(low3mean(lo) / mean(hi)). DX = 1.038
